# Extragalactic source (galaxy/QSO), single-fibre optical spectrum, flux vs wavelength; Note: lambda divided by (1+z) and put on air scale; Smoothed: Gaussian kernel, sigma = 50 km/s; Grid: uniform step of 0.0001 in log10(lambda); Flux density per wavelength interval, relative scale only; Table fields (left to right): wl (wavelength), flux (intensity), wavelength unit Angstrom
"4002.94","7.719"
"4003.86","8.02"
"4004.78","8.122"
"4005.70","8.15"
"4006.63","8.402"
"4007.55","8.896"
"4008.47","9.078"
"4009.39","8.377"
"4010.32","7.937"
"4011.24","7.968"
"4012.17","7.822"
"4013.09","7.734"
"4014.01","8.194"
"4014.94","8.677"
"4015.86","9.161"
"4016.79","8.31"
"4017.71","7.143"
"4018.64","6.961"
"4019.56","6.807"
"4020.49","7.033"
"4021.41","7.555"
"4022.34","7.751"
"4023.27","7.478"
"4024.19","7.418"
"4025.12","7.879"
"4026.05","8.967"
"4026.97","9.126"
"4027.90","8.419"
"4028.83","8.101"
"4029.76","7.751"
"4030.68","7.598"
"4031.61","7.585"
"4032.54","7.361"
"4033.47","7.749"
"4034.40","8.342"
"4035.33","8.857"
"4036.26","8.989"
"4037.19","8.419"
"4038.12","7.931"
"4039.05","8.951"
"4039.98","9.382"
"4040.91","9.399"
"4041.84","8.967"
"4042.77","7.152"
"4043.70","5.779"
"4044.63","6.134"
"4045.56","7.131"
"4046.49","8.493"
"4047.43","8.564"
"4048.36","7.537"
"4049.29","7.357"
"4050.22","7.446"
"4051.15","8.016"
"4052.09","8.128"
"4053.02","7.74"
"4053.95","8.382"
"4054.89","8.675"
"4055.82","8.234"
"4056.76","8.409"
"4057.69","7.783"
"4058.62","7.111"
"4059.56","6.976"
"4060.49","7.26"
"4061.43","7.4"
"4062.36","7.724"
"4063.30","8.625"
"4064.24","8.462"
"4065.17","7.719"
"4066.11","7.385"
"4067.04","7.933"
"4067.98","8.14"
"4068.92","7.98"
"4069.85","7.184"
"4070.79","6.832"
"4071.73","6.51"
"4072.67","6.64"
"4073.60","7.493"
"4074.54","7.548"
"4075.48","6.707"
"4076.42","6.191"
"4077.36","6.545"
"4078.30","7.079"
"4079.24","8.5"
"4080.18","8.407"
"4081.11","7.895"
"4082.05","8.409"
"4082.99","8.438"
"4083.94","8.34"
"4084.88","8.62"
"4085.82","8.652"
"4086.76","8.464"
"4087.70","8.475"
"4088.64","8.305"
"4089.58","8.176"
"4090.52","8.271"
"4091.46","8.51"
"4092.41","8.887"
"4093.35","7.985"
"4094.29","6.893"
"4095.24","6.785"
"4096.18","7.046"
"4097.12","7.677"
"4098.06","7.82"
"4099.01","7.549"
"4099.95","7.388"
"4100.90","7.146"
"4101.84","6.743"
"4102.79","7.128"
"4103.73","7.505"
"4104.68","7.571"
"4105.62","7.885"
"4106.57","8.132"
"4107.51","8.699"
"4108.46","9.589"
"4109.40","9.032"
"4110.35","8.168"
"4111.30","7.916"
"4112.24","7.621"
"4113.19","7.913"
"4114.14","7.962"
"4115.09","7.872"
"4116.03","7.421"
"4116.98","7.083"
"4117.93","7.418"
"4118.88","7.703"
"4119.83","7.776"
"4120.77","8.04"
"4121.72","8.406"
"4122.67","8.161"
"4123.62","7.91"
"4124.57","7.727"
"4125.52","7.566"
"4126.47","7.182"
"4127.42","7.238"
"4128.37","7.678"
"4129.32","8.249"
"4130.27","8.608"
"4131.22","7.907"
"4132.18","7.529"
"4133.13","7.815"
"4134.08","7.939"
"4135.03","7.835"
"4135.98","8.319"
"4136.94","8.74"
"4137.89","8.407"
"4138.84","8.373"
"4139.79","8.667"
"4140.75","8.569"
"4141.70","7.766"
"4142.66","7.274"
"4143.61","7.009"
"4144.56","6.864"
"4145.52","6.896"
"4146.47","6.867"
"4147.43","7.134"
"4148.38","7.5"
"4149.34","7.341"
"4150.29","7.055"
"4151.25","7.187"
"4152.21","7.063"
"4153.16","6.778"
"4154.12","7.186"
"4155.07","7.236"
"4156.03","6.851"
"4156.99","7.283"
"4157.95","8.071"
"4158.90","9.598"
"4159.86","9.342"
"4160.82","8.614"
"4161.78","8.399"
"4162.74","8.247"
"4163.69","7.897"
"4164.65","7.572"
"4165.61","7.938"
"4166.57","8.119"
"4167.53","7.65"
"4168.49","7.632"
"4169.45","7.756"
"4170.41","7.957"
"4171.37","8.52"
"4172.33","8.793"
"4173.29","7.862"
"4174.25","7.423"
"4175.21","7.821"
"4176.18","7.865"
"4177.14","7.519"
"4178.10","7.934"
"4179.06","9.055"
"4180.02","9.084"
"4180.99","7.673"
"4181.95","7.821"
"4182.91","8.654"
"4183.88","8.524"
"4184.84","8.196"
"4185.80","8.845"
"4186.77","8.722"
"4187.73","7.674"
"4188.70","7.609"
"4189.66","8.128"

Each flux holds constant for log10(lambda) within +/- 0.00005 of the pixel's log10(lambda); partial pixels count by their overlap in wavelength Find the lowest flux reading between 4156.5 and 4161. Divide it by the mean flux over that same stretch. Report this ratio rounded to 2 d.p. 0.85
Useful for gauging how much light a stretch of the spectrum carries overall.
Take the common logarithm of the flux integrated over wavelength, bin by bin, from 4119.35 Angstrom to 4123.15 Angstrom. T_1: 1.49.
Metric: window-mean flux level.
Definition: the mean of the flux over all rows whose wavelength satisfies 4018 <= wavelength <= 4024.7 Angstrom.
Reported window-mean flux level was 7.3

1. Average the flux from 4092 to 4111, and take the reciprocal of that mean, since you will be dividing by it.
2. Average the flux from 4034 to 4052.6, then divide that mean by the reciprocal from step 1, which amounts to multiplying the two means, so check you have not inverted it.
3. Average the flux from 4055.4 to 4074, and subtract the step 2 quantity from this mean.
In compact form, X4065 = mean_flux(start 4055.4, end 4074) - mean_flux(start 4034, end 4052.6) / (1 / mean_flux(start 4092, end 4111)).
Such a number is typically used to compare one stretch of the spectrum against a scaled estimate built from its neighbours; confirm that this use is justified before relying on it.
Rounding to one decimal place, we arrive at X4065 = -55.0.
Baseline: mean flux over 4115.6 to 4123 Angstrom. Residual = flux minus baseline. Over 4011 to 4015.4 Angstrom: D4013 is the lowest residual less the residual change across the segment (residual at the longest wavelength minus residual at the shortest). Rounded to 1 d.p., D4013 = -0.7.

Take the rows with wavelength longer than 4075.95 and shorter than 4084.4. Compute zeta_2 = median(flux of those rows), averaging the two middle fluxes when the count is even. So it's 8.3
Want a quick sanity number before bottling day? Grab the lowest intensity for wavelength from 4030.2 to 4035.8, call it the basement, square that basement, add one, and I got 55.2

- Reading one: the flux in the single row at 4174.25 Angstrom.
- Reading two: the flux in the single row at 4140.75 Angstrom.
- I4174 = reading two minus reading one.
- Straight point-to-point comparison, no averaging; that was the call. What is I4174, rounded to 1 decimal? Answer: 1.1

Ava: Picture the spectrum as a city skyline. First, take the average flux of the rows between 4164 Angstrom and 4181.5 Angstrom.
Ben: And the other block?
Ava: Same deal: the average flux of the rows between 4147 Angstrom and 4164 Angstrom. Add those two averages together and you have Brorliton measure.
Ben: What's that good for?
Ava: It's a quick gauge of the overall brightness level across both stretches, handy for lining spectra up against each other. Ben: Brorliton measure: 15.7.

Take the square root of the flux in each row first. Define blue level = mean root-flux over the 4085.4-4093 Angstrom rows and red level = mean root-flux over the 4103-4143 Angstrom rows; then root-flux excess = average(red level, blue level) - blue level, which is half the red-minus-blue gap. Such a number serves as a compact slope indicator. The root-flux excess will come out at -0.043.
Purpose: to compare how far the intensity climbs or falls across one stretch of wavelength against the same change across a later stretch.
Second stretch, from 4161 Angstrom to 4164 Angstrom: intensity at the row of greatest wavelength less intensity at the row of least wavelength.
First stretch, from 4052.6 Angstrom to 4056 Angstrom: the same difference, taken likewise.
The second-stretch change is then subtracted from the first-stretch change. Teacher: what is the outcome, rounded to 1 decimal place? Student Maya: 1.0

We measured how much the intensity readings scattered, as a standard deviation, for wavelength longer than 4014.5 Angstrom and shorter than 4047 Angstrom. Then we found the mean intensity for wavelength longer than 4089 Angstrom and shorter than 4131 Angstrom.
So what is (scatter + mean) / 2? 4.36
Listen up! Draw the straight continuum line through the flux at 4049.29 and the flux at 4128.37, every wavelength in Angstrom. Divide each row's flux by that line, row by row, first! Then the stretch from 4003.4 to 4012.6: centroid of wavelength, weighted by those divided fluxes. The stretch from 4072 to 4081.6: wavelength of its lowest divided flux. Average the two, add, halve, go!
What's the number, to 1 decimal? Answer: 4042.2 Angstrom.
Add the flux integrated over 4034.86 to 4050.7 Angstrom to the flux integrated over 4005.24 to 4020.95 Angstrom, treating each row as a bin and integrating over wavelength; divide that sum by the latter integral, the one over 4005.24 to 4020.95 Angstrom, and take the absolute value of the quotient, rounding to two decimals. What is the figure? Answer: 2.01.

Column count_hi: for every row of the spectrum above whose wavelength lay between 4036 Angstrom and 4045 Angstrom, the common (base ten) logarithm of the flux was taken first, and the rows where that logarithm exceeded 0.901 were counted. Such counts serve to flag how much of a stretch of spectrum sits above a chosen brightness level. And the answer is 6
